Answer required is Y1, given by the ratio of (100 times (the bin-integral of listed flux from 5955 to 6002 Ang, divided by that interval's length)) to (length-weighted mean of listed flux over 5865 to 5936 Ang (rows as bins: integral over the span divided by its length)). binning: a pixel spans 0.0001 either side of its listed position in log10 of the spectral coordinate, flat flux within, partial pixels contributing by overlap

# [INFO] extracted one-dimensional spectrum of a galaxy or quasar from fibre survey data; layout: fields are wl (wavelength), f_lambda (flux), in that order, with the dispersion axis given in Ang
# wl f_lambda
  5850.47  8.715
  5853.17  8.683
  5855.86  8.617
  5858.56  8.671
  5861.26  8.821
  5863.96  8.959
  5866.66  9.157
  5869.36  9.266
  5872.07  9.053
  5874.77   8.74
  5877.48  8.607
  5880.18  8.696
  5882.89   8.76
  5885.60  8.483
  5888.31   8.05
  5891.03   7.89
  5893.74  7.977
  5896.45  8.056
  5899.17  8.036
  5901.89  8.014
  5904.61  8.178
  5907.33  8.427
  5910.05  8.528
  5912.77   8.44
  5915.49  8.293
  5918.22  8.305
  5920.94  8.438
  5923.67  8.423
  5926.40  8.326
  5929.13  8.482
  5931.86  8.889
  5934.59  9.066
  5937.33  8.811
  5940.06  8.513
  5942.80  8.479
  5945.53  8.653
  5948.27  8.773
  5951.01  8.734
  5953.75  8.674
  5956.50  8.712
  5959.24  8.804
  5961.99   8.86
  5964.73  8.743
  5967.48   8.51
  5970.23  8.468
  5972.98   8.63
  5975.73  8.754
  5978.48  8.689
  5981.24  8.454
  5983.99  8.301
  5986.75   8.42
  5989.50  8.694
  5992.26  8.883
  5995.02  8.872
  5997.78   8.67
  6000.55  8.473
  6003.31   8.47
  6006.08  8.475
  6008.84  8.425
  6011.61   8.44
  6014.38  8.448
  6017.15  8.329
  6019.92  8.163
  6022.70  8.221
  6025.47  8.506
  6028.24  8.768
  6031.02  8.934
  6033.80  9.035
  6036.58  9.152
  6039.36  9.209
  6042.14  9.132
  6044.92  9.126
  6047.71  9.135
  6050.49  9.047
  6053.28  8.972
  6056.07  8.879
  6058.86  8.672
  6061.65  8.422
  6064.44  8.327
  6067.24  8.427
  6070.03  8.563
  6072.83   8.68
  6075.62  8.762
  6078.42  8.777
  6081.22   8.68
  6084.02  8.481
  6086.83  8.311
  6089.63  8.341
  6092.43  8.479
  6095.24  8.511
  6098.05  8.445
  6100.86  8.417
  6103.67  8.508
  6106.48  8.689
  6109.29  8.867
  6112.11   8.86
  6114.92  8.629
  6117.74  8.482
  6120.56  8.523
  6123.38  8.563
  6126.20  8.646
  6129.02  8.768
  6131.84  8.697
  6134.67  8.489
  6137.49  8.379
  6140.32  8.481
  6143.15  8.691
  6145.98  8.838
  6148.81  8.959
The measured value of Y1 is 102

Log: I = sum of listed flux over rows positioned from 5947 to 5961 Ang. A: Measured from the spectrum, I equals 44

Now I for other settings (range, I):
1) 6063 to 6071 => 25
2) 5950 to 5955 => 17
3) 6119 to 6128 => 26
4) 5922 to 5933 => 34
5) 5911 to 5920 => 25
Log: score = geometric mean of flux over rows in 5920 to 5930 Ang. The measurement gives 8.42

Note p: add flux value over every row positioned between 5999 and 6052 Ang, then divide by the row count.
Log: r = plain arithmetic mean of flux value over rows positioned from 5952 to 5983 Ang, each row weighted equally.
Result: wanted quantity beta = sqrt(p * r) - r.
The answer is 0.02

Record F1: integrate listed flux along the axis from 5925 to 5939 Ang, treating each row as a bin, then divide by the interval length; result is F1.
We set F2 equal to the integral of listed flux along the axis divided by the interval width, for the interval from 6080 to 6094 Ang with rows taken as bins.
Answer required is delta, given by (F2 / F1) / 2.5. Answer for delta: 0.388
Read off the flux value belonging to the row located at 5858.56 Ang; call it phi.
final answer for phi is 8.671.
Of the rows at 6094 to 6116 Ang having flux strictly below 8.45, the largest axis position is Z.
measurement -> 6100.86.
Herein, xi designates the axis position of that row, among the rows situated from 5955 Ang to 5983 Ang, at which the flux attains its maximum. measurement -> 5961.99 Ang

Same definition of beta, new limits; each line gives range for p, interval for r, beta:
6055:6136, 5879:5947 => 0.09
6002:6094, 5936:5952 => 0.00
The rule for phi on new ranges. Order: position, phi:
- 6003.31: 8.47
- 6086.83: 8.311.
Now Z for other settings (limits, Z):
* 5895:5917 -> 5915.49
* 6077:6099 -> 6098.05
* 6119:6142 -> 6137.49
